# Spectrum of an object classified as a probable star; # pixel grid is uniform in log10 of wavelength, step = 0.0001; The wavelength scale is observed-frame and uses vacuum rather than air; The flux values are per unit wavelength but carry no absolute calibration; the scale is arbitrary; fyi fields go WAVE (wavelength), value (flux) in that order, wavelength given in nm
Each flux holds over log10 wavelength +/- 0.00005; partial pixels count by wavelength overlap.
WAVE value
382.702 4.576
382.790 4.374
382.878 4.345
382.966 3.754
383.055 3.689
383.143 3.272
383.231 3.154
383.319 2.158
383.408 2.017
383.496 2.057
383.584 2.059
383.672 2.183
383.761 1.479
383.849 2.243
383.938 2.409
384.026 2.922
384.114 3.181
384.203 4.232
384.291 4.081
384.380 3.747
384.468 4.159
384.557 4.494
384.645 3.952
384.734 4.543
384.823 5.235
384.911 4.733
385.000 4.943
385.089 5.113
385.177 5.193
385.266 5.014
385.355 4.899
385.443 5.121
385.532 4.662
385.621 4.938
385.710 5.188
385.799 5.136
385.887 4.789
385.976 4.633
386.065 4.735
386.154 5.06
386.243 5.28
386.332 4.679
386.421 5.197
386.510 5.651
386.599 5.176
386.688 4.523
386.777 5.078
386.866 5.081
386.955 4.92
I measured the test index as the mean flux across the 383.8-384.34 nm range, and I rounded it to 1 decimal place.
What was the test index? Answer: 3.2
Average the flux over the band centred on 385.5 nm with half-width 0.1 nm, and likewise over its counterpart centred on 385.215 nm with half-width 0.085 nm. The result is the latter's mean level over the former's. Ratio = 1.0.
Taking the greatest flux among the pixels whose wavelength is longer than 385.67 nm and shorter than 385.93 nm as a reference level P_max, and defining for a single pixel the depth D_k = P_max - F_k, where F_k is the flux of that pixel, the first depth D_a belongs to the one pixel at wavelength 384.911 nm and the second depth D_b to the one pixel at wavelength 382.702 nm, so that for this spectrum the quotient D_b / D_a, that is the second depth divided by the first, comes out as 1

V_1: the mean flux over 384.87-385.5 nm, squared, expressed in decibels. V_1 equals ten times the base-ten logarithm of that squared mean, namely 14.0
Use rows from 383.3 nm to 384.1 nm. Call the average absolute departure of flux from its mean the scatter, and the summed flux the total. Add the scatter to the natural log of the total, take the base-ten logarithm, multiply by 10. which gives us 5.07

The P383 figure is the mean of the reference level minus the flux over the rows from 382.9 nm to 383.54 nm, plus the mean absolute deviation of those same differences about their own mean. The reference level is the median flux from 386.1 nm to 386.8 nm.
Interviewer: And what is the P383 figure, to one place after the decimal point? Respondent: 2.9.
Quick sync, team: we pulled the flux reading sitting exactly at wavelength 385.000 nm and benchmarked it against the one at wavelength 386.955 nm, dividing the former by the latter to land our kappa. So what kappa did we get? 1.00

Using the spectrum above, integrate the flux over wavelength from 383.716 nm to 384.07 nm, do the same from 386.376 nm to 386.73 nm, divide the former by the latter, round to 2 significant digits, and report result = 0.44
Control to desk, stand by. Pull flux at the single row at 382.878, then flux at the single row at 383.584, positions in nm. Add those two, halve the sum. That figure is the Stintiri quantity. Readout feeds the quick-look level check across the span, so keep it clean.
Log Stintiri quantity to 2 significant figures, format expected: 3.2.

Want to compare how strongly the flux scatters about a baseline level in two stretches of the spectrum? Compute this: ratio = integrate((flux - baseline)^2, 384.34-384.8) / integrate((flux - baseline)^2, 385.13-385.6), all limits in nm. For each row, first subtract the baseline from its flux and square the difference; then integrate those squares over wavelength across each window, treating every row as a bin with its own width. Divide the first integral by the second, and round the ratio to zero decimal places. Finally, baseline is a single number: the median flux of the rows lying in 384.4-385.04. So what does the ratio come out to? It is 1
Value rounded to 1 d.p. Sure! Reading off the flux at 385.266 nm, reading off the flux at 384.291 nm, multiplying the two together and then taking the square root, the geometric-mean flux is 4.5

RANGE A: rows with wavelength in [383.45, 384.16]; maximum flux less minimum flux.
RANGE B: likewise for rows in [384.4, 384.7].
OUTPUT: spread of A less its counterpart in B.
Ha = 1.2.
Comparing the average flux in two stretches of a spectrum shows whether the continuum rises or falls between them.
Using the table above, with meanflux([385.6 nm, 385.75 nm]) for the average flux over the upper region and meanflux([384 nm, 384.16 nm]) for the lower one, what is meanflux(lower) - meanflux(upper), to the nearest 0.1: -2.0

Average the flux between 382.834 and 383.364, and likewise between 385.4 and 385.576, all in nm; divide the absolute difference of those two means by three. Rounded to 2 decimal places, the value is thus 0.50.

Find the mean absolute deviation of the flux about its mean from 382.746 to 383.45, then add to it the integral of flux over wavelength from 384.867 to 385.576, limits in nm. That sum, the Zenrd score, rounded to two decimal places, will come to 4.21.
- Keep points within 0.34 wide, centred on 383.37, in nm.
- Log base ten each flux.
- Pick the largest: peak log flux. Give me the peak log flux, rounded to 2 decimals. 0.50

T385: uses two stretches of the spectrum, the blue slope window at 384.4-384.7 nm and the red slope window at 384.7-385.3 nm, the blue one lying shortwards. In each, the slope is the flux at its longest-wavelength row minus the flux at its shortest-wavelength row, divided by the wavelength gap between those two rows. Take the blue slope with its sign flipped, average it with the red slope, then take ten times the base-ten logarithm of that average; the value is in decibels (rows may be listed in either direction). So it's 0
